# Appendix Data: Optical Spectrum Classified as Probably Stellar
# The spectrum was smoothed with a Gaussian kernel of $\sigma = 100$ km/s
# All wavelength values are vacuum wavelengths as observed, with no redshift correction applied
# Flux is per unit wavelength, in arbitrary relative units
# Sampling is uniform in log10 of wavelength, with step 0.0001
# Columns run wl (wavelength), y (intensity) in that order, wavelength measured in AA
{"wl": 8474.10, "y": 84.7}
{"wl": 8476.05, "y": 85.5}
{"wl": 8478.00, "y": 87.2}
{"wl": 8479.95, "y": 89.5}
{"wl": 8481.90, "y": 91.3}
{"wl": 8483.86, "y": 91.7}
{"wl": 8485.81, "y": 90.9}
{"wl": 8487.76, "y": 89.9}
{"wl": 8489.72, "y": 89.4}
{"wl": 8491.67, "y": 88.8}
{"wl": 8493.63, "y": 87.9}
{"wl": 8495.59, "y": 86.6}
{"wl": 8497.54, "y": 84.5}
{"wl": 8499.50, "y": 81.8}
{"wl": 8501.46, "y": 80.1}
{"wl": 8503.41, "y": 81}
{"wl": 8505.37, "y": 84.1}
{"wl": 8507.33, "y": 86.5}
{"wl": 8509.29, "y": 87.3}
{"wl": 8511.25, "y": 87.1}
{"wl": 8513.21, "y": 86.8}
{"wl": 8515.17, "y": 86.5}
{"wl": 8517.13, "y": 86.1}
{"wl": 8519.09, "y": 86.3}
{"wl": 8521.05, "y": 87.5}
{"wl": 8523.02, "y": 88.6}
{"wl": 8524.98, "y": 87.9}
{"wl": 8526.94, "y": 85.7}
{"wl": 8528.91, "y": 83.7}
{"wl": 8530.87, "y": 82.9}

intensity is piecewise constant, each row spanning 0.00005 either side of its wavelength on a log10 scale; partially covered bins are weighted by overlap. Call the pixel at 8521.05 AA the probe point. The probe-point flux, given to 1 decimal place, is 87.5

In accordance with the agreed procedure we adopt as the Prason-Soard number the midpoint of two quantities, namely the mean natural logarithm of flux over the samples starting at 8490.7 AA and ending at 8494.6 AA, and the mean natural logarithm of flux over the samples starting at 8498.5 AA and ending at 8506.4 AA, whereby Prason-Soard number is 4.44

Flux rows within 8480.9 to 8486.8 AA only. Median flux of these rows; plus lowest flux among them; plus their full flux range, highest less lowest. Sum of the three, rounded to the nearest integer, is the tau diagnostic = 183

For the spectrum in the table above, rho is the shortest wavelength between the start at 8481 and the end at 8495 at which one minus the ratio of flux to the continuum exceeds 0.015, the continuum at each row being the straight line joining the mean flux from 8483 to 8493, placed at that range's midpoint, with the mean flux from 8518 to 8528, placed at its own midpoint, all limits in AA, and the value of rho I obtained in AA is 8493.63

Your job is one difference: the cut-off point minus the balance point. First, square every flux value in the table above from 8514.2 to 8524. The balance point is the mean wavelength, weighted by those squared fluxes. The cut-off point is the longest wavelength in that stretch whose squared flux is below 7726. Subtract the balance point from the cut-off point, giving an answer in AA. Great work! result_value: 1.9 AA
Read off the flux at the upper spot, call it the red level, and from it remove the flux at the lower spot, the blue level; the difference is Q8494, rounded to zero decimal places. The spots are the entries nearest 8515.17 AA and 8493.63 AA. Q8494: -1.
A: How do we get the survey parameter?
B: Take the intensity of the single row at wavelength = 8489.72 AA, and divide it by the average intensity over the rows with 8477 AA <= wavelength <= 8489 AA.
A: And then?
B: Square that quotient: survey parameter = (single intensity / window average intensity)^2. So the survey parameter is 0.98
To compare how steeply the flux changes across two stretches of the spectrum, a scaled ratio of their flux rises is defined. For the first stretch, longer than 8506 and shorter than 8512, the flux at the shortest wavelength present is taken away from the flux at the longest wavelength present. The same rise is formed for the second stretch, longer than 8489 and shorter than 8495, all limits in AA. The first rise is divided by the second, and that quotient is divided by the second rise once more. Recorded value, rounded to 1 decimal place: 0.3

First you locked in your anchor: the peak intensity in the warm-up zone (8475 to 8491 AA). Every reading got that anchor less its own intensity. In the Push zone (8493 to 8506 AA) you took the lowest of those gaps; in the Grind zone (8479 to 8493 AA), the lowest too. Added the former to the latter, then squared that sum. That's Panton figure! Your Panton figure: 14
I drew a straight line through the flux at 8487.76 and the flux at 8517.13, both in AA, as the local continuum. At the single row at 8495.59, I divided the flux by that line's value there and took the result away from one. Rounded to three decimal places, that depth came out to 0.026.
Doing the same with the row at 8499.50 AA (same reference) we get 0.074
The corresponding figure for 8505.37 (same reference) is 0.040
